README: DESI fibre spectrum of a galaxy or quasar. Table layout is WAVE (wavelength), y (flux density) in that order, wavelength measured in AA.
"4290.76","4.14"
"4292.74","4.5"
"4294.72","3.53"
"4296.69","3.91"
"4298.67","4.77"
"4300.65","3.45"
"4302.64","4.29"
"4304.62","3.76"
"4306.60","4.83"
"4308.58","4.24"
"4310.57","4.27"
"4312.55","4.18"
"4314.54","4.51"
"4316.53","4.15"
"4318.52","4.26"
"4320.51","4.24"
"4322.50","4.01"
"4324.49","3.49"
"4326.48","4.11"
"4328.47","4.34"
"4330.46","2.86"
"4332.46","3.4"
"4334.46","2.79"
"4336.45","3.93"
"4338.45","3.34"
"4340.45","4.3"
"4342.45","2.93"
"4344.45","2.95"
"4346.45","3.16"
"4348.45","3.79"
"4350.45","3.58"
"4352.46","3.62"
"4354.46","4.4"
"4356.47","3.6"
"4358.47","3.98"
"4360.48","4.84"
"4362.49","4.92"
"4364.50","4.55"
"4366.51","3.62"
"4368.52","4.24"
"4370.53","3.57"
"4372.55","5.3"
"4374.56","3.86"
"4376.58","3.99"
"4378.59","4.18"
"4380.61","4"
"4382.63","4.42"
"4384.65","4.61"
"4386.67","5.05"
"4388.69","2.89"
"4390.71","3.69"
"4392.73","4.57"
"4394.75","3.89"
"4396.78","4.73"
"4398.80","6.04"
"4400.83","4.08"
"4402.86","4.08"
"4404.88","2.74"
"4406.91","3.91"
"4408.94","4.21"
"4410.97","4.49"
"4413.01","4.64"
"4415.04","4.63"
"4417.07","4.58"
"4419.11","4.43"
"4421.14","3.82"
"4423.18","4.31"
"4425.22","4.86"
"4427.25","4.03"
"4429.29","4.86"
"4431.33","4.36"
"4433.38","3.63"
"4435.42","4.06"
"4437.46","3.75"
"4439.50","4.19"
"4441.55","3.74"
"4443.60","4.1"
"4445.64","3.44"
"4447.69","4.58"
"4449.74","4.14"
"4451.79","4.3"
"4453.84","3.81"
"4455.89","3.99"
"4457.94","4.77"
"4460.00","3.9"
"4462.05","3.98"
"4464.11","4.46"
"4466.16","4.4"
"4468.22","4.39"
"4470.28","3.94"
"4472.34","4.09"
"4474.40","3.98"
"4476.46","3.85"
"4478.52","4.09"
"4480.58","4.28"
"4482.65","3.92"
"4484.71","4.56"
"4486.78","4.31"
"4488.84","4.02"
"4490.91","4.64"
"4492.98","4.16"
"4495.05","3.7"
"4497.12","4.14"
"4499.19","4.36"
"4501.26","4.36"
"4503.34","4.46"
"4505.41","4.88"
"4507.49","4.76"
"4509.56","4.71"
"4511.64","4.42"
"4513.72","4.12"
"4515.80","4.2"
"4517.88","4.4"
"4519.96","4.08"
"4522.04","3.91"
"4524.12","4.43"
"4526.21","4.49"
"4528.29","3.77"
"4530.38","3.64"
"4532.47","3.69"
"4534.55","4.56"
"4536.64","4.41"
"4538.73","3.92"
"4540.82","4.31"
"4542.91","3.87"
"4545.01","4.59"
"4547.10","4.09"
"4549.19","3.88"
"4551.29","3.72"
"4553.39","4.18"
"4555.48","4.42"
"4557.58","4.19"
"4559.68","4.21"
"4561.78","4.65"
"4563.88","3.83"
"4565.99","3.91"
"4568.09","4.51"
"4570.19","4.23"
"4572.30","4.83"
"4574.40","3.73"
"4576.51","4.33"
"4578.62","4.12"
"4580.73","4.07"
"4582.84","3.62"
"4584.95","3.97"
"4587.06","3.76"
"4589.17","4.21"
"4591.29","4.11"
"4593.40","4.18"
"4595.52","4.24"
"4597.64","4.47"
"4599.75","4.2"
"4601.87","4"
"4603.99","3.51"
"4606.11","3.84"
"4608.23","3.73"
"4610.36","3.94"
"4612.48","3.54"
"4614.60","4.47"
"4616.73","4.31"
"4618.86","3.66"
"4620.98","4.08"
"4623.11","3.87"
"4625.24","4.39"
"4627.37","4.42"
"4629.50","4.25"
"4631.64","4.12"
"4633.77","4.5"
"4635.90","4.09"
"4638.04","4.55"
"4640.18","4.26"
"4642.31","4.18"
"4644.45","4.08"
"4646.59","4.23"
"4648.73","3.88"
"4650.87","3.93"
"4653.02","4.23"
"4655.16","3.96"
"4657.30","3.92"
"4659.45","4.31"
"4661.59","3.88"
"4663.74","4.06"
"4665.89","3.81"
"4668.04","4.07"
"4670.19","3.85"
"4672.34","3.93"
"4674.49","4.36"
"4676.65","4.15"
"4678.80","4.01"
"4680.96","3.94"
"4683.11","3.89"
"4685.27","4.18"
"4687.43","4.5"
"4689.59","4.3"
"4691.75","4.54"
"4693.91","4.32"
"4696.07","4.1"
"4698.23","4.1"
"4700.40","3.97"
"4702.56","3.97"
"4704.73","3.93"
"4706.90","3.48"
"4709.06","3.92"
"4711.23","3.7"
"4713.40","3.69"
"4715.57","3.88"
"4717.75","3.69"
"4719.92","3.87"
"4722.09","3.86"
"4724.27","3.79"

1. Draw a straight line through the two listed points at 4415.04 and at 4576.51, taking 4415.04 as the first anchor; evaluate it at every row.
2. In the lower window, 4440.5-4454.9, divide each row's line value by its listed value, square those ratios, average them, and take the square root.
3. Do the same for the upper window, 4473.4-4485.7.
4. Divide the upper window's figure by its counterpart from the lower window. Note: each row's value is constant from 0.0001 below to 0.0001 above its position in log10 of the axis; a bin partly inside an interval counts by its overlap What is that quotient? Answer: 0.96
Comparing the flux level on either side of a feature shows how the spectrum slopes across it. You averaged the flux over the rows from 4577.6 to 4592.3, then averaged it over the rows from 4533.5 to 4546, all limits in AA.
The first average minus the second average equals -0.30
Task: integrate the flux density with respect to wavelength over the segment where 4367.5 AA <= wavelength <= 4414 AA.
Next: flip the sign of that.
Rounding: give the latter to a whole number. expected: -196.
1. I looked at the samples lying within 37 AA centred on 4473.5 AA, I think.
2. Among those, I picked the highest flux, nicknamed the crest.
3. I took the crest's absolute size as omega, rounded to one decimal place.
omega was 4.8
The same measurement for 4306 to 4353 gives 4.8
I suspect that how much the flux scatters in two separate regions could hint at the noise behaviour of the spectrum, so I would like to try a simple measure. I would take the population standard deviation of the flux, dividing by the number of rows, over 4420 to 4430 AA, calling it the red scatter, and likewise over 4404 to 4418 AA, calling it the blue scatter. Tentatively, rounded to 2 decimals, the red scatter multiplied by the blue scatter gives 0.27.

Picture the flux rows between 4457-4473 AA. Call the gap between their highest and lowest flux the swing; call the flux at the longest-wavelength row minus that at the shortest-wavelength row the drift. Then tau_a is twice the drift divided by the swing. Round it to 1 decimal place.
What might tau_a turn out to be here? -1.6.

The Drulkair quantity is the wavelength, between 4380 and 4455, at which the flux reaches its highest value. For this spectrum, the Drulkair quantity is 4398.80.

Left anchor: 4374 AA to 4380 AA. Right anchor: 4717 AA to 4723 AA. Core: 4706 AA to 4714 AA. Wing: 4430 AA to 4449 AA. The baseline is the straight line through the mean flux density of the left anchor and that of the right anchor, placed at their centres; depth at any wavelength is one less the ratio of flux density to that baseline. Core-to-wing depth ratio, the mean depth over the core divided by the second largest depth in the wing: 0.3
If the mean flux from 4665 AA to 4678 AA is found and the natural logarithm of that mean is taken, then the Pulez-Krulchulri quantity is 1.39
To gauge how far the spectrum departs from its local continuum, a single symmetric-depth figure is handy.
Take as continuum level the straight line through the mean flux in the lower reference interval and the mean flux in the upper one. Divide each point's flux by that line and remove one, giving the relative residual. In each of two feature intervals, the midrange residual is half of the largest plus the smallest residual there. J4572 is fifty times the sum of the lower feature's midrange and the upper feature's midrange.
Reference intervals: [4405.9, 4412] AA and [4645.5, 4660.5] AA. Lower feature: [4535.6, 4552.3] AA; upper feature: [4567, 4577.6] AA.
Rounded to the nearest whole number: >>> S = 2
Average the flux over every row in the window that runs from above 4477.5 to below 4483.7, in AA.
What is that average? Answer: 4.10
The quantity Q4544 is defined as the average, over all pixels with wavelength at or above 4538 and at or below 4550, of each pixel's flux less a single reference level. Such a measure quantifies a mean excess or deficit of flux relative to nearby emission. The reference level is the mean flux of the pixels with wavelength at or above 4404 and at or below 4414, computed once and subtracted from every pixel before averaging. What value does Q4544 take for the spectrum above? 0.11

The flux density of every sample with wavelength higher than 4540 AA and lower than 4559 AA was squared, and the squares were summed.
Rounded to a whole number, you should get 155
